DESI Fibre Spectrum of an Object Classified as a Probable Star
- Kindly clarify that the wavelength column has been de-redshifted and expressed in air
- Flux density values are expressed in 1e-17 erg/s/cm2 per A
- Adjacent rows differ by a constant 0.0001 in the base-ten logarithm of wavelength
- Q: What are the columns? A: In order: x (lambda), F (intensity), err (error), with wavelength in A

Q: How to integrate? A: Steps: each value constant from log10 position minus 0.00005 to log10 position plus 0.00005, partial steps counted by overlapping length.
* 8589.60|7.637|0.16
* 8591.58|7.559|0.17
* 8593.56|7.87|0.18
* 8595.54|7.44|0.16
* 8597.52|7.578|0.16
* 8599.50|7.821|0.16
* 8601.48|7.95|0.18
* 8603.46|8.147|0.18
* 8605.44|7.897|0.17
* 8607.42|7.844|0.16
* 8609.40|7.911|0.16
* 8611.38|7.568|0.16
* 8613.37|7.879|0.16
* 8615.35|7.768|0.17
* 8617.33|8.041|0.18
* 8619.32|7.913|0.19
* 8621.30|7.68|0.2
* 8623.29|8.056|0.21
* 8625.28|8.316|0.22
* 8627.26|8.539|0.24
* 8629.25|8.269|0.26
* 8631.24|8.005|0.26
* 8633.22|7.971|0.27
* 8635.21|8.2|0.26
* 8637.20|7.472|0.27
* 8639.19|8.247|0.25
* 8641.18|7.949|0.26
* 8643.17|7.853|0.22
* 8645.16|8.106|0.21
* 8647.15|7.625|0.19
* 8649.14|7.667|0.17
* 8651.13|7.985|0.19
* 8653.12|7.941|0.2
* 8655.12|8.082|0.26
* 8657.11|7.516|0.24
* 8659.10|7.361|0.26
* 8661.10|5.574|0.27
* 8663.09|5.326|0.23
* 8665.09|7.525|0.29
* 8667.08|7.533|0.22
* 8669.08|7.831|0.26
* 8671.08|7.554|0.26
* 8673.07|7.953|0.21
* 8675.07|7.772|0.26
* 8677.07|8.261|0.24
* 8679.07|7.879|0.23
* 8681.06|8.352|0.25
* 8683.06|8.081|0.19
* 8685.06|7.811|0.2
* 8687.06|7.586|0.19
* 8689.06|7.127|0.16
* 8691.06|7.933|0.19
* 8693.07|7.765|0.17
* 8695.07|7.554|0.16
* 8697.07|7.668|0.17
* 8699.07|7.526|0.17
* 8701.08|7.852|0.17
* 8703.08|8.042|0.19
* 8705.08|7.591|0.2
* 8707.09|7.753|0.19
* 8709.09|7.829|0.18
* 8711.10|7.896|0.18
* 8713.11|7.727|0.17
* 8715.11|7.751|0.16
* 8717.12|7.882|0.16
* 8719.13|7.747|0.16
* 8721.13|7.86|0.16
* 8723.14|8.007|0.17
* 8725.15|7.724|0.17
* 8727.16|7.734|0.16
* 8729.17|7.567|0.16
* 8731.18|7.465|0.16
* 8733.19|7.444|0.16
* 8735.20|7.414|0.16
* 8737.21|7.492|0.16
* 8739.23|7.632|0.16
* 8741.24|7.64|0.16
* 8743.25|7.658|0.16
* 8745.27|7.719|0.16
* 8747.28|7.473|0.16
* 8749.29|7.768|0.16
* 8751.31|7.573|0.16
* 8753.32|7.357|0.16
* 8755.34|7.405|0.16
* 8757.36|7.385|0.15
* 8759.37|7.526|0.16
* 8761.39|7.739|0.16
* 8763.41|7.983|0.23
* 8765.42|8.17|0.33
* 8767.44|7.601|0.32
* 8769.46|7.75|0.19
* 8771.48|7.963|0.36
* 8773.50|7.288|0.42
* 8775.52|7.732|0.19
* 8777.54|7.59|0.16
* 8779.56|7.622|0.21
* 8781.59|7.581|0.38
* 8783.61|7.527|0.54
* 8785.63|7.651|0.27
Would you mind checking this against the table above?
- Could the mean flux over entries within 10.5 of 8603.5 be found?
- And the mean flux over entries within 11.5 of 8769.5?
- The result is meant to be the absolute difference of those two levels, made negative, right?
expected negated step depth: -0.09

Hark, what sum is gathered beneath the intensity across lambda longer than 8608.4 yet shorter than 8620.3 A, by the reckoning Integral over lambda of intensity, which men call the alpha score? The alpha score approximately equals 93.4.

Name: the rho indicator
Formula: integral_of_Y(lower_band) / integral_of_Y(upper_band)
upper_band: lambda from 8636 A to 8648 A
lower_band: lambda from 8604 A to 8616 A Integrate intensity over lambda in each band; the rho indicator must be 0.99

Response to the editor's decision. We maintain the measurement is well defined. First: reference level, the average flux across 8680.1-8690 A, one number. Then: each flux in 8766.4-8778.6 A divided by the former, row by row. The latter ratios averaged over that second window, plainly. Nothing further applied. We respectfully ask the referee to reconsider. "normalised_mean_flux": 0.98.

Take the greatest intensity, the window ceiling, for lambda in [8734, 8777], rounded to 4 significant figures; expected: 8.170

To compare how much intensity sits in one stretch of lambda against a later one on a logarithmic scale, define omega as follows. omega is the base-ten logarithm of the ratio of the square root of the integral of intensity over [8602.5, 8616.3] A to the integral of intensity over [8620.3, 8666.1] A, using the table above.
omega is -1.5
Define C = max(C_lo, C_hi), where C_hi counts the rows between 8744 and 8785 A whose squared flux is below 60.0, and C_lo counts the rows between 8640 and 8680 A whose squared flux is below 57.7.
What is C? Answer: 15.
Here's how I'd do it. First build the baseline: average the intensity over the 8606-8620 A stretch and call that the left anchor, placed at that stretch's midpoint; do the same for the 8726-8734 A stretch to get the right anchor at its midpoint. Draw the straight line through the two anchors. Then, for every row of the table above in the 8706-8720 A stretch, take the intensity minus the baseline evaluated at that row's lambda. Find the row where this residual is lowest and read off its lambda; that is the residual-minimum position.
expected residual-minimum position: 8713.11 A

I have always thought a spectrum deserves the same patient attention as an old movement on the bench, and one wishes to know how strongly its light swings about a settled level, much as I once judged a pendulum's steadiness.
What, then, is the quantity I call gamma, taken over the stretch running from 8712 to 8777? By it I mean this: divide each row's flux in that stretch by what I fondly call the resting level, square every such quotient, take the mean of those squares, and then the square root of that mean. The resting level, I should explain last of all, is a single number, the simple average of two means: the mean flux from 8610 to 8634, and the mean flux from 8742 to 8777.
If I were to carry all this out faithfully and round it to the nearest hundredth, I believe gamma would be 0.98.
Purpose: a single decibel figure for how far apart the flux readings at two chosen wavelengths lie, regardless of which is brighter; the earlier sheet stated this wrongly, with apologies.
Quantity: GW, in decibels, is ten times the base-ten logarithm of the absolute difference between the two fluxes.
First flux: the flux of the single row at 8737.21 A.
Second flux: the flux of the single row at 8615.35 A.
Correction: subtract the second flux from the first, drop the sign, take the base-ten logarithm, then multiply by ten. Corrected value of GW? -6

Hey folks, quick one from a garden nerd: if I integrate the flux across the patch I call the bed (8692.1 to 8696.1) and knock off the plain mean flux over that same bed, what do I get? 23.0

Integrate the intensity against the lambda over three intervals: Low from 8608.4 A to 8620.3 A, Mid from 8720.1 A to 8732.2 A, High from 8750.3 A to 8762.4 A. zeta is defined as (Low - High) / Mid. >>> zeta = 0.029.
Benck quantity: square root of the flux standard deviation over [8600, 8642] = 0.50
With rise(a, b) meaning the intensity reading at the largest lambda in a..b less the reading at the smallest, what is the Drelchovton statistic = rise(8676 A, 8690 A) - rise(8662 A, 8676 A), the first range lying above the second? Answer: -3.6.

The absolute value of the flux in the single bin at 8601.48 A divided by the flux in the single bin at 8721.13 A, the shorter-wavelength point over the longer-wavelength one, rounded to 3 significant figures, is 1.01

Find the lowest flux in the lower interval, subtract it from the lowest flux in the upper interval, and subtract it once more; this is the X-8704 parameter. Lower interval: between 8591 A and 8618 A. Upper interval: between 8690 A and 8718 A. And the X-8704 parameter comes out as -7.4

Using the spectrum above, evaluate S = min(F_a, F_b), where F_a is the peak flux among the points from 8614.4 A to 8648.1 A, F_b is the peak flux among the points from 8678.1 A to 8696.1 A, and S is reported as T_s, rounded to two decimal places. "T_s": 8.35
